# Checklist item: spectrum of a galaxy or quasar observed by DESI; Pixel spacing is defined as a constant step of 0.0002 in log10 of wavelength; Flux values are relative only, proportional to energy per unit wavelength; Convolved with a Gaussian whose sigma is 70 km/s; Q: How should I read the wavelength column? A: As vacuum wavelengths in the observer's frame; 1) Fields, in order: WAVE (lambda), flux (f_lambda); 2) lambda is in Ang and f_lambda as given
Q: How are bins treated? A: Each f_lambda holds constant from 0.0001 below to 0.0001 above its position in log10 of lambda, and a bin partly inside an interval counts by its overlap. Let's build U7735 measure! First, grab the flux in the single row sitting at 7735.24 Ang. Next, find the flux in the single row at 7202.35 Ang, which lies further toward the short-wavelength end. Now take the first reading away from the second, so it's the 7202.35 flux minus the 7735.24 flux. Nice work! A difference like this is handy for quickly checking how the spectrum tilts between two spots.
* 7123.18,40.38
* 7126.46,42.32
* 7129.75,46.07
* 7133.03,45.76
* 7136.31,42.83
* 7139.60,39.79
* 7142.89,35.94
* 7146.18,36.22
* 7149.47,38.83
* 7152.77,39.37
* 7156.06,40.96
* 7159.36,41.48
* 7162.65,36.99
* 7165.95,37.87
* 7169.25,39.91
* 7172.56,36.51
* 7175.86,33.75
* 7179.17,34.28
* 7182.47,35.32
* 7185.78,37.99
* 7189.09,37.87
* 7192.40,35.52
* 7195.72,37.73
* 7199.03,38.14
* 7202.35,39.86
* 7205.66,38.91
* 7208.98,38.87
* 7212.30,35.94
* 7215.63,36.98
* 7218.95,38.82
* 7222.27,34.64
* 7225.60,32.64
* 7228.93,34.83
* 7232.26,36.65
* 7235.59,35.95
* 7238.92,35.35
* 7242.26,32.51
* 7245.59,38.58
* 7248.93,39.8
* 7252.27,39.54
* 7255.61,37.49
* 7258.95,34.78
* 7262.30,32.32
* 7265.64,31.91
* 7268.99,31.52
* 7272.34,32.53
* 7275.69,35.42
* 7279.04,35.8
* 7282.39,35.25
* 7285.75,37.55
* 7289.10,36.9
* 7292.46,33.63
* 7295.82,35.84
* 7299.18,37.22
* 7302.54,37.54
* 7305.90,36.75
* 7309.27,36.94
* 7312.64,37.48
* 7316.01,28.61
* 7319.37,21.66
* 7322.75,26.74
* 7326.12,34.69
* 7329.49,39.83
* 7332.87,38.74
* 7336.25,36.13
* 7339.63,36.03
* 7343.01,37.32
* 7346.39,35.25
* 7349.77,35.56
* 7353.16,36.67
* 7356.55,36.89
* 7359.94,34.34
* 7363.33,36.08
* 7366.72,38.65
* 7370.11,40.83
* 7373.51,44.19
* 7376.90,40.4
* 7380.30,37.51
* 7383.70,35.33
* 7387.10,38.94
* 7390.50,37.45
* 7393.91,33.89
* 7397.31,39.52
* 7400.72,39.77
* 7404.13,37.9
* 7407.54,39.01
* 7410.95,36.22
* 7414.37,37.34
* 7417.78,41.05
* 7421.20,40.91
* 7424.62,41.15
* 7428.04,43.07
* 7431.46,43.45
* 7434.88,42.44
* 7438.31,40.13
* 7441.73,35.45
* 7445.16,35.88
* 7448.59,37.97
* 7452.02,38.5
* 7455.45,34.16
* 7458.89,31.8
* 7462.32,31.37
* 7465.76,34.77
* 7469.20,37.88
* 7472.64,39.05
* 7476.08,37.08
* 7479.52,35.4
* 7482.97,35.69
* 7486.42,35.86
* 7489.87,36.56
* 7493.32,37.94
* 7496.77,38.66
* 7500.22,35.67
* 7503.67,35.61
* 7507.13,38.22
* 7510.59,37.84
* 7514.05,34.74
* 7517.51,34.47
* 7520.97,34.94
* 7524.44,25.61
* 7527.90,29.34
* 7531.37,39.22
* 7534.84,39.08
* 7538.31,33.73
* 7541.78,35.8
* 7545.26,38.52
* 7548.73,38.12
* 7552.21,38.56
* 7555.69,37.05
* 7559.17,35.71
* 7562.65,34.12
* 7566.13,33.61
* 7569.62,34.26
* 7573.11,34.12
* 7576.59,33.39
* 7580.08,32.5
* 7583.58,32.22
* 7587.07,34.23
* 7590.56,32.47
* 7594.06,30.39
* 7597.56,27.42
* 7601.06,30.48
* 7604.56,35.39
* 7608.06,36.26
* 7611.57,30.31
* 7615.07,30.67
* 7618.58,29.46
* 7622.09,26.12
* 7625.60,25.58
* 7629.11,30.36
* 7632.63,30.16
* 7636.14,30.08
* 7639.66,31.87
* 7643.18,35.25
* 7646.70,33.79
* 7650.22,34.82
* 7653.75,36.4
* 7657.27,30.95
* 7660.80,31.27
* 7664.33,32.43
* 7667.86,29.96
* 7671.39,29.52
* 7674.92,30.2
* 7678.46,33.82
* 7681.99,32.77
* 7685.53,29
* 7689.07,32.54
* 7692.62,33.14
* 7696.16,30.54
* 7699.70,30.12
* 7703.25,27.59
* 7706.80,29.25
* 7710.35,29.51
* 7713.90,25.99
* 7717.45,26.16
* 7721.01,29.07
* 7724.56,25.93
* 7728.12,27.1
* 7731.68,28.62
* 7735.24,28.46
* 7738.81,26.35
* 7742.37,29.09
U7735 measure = 11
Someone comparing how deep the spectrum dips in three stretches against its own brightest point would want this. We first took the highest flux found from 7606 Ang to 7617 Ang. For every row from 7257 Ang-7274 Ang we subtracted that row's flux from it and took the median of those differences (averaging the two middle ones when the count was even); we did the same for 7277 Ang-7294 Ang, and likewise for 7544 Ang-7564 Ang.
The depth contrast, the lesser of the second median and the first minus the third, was 0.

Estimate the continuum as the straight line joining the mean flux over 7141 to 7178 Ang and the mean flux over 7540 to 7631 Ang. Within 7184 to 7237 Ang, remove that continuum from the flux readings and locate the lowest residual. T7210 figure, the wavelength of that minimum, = 7225.60 Ang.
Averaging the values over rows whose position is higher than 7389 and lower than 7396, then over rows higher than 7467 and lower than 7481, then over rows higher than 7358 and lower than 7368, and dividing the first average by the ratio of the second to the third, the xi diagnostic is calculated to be 35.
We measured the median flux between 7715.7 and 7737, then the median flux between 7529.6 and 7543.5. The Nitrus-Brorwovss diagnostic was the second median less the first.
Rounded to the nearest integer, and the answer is 10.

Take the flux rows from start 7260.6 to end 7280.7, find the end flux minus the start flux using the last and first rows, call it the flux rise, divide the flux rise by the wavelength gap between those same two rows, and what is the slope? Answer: 0.21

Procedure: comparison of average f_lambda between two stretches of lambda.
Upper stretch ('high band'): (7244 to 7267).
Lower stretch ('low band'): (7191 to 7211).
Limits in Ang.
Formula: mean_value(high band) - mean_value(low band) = -1.8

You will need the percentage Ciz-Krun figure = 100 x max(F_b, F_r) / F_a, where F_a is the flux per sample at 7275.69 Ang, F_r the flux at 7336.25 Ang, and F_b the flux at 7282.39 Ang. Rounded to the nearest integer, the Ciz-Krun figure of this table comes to 102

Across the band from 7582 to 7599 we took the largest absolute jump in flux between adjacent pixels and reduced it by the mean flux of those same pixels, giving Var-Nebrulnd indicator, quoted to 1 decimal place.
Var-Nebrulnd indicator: -28.4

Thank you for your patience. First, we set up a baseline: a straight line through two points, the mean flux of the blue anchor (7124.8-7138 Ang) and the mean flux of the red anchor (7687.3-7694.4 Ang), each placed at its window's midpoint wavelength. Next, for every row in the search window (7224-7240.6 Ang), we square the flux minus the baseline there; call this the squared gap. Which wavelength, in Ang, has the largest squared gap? 7225.60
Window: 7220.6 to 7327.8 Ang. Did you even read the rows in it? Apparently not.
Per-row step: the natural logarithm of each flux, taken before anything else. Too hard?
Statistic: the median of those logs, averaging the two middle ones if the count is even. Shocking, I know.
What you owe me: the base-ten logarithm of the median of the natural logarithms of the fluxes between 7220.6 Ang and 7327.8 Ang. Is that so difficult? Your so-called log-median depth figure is 0.552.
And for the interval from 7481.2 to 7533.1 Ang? 0.553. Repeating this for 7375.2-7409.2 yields 0.562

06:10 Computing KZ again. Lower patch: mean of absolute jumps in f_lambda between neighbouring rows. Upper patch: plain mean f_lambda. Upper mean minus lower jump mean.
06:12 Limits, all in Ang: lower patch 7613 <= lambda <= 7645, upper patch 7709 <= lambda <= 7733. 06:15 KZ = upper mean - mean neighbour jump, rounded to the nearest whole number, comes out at 26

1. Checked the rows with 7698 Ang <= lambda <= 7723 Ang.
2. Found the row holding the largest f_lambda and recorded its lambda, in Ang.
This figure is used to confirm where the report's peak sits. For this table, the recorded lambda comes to 7699.70 Ang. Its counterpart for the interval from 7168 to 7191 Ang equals 7169.25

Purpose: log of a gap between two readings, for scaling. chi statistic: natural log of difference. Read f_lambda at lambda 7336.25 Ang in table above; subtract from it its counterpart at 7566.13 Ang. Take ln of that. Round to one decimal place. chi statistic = 0.9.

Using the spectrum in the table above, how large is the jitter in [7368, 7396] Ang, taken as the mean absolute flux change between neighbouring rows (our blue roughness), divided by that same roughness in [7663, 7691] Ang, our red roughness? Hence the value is 1.34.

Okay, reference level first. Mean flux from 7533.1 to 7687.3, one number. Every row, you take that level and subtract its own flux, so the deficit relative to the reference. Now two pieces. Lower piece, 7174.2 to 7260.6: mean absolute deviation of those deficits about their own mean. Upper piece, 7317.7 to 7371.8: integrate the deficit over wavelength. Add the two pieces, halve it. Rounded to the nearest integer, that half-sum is -69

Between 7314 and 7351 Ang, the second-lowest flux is 26.74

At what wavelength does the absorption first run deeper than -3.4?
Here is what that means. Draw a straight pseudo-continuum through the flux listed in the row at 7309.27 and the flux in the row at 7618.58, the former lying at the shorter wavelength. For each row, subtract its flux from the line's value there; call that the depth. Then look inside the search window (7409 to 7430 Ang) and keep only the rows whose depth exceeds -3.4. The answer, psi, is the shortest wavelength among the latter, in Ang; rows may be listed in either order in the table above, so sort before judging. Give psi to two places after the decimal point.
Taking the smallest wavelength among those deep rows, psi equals 7410.95 Ang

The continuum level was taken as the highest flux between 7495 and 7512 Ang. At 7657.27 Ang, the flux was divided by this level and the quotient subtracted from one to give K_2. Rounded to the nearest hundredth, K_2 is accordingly 0.20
